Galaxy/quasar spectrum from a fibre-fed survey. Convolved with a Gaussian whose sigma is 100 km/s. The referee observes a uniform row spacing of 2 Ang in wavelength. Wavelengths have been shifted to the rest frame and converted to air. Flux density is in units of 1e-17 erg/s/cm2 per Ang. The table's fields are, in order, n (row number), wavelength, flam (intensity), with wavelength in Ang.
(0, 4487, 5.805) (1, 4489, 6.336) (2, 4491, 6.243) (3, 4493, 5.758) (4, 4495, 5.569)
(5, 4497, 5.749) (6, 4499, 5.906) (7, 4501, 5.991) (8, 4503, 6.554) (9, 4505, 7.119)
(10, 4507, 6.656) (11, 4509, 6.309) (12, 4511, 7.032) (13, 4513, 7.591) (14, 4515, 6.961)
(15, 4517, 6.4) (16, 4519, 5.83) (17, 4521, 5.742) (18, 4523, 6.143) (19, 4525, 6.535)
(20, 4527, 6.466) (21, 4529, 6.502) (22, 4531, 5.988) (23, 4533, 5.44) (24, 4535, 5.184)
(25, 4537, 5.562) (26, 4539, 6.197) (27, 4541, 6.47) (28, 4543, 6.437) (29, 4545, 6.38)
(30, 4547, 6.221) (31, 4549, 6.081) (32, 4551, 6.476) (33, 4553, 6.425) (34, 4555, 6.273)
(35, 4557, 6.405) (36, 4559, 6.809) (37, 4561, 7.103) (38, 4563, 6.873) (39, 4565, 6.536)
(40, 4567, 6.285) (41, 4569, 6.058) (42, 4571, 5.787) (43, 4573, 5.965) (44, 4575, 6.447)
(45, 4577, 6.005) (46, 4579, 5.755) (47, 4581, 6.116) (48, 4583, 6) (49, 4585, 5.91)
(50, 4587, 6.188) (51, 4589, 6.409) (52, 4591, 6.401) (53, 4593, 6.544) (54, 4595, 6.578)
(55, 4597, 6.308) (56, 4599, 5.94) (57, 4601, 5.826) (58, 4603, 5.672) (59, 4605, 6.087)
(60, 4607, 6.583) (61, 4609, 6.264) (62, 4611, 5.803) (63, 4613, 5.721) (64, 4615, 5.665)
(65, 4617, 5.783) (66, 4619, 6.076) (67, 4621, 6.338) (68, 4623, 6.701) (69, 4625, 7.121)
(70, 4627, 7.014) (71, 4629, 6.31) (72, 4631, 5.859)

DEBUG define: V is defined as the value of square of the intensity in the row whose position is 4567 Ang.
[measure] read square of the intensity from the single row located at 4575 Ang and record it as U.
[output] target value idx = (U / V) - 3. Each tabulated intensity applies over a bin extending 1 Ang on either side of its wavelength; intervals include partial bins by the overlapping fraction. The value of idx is -1.948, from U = 41.6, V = 40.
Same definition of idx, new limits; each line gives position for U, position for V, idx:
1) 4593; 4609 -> -1.909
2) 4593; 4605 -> -1.844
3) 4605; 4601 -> -1.908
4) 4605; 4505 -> -2.269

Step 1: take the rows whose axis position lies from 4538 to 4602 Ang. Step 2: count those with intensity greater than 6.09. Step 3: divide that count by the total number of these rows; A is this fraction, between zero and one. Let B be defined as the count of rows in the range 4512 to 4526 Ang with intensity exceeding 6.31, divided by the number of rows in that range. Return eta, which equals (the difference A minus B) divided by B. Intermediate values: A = 0.69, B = 0.57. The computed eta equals 0.20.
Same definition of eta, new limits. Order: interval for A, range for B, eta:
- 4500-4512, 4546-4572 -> 0.55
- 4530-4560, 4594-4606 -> 3.00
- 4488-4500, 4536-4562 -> -0.46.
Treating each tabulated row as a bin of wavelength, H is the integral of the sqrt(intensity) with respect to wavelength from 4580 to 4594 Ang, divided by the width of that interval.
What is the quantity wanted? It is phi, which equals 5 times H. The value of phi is 12.5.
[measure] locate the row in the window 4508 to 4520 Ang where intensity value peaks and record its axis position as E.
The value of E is 4513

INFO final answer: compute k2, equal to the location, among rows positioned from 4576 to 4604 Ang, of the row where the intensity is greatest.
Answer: 4595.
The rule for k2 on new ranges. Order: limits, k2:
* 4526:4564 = 4561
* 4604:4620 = 4607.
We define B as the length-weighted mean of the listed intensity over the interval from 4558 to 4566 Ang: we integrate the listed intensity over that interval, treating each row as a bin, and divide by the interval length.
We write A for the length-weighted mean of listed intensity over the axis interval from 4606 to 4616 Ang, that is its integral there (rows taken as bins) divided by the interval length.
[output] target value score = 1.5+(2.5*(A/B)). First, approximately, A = 6.0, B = 6.8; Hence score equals 3.70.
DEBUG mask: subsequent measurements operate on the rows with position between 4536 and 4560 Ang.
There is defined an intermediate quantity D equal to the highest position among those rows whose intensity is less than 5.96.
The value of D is 4537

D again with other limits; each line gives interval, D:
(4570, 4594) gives 4585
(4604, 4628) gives 4617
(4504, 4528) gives 4521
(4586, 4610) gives 4603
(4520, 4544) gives 4537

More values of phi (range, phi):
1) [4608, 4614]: 12.2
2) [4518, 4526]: 12.3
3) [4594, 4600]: 12.5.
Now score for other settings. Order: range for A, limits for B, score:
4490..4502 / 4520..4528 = 3.86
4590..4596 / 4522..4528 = 4.05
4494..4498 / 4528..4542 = 3.90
